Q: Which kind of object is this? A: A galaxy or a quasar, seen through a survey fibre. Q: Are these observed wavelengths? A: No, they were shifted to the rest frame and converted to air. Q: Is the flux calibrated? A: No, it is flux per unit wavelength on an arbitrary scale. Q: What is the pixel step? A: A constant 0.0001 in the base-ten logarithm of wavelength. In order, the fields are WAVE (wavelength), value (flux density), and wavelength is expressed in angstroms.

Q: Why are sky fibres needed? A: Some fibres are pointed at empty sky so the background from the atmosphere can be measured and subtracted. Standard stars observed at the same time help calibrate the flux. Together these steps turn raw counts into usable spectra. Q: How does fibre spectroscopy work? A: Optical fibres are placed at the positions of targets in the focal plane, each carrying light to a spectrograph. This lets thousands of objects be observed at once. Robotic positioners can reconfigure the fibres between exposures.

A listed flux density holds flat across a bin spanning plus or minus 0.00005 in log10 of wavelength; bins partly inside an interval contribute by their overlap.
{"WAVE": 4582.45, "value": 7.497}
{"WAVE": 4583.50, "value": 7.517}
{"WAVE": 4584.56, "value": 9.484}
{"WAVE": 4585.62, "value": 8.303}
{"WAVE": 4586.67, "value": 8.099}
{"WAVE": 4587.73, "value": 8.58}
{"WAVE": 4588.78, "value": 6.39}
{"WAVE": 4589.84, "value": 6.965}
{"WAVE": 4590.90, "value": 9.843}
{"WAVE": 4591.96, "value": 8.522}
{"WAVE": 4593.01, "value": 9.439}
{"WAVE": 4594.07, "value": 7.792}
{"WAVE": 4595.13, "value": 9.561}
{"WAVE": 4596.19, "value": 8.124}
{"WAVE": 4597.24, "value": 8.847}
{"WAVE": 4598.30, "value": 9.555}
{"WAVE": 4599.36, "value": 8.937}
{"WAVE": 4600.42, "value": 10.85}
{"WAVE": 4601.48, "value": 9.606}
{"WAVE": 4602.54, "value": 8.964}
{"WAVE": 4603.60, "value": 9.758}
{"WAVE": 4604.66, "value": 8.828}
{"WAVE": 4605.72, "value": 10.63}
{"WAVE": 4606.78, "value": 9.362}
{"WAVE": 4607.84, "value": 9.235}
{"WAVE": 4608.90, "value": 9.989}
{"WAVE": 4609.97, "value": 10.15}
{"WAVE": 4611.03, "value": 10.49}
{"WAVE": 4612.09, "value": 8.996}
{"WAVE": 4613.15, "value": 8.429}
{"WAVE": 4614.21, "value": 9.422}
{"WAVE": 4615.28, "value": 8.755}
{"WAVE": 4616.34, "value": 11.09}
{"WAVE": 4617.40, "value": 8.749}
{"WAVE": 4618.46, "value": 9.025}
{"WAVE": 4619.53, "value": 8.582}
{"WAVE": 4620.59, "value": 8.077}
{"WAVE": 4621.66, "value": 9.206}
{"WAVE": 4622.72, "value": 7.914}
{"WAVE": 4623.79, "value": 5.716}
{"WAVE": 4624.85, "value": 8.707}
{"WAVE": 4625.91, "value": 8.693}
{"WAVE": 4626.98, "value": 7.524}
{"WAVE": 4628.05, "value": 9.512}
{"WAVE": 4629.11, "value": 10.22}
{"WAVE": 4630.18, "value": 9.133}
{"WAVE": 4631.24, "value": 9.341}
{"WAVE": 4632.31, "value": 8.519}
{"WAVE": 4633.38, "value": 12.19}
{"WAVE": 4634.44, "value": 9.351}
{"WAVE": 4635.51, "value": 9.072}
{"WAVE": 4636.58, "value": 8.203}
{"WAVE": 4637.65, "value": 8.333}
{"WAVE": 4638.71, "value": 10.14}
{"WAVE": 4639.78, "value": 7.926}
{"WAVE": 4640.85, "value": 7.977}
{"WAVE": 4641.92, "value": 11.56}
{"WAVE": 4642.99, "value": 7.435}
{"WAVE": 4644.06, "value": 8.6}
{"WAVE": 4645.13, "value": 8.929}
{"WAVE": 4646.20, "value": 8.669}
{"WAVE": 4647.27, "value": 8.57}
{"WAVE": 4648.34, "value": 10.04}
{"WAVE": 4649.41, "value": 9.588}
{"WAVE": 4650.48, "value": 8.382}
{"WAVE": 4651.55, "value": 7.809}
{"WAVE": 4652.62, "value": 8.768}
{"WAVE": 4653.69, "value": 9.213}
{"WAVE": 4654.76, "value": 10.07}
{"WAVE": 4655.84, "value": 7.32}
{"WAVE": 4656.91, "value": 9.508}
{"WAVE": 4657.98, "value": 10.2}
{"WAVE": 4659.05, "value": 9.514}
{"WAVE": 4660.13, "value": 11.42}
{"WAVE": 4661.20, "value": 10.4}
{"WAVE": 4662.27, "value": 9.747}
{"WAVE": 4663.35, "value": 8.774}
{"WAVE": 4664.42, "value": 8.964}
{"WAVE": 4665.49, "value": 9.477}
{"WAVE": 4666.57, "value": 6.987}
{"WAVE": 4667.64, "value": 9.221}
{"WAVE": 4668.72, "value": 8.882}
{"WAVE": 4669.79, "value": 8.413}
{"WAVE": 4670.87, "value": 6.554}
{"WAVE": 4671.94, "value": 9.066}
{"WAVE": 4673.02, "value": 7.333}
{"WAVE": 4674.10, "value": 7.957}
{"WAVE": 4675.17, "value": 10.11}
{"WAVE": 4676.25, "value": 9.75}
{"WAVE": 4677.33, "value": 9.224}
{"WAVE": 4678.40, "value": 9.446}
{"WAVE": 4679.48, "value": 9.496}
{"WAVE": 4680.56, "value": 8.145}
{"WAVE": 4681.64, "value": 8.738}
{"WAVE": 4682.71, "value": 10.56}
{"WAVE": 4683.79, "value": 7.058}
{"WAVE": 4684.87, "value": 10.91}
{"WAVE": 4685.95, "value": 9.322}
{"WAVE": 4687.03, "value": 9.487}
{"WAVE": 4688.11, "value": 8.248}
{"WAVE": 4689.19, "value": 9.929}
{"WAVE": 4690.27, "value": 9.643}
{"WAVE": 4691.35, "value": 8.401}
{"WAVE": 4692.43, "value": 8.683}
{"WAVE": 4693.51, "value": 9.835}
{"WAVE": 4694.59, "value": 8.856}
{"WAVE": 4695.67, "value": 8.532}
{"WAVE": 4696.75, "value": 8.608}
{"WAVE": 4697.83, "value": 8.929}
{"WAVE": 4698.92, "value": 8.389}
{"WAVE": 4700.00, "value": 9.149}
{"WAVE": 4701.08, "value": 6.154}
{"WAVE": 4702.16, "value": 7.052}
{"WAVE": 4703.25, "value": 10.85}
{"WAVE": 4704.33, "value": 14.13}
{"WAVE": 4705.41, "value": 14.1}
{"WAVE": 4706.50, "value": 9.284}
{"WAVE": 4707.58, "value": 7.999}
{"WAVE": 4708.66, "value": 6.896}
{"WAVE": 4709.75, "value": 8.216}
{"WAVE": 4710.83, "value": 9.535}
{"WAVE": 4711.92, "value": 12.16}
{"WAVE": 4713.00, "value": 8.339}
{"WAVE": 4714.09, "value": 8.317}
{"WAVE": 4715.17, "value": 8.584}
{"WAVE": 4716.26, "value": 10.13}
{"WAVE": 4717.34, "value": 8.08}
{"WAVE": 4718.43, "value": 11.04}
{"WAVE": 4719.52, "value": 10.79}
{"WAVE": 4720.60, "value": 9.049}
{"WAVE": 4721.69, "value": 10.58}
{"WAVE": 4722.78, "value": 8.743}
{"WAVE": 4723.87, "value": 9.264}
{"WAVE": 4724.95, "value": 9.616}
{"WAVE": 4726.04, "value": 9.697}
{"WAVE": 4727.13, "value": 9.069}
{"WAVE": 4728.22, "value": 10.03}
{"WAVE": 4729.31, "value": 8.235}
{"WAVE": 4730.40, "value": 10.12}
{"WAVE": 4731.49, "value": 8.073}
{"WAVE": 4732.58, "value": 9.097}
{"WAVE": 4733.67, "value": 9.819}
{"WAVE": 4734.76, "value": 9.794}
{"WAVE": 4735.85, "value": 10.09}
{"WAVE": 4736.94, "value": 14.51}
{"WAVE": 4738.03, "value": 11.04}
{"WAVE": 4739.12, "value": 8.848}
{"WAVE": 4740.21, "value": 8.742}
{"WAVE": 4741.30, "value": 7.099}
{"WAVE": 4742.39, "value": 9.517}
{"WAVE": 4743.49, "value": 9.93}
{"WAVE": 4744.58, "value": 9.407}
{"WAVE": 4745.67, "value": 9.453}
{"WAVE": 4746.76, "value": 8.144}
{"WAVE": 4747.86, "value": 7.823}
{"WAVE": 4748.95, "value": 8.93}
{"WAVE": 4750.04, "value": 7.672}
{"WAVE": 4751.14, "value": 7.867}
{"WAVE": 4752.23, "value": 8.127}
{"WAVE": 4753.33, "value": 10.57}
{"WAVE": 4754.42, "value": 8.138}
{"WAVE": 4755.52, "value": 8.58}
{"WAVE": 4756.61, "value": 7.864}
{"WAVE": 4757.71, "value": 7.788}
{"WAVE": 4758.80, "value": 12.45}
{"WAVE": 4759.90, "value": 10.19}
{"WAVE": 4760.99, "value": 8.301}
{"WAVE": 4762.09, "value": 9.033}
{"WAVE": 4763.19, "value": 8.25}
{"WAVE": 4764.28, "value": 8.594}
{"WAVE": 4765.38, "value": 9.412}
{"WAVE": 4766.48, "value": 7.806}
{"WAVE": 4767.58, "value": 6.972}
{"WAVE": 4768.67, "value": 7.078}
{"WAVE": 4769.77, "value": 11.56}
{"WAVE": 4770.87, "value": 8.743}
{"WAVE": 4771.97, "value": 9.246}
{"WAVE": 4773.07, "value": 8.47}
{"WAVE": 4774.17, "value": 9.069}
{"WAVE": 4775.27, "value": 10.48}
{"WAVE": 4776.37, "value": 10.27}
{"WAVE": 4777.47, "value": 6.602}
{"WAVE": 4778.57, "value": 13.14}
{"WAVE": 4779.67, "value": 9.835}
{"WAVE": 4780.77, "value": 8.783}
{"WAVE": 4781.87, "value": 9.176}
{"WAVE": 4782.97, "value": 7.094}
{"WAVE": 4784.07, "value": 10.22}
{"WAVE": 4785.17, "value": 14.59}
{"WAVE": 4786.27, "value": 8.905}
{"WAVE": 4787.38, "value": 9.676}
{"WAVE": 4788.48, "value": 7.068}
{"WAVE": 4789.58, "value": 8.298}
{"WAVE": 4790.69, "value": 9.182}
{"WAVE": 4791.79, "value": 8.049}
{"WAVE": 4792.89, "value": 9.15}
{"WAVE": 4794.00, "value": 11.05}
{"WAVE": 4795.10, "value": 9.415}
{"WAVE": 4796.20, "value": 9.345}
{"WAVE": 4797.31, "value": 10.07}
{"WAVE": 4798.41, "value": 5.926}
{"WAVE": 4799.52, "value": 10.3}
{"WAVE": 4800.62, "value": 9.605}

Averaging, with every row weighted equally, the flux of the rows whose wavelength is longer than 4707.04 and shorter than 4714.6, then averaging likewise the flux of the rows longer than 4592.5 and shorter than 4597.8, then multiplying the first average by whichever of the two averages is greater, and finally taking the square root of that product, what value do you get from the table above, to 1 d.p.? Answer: 8.8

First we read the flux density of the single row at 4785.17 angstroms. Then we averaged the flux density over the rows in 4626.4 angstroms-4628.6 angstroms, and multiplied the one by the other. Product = 124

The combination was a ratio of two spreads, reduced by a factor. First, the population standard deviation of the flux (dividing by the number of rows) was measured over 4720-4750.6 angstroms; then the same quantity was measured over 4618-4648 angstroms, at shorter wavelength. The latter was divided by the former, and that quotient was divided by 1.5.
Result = 0.61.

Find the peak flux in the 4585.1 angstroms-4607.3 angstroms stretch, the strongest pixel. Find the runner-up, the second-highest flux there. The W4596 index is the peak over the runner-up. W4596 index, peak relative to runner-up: 1.02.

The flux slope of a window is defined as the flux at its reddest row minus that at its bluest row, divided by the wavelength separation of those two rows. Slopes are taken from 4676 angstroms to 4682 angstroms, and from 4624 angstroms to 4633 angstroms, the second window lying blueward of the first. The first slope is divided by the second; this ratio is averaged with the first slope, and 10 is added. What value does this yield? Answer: 13.6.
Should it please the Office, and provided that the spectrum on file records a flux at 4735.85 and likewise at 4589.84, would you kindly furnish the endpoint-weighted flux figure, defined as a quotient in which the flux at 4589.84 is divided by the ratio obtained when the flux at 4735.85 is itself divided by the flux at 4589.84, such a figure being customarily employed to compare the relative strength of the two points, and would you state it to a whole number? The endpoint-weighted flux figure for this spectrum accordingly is 5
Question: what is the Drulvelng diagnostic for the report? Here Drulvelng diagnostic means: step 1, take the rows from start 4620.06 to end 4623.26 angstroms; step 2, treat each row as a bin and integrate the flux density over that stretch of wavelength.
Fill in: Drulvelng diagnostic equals 26.8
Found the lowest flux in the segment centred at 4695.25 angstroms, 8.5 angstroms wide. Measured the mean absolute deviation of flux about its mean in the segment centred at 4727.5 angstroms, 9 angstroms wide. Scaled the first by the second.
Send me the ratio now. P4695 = 14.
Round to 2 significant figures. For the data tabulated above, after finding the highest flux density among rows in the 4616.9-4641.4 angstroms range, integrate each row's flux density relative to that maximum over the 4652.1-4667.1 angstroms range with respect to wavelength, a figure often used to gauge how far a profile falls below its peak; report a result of -43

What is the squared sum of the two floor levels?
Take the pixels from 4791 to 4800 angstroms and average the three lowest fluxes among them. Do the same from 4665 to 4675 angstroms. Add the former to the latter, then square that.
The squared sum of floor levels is 215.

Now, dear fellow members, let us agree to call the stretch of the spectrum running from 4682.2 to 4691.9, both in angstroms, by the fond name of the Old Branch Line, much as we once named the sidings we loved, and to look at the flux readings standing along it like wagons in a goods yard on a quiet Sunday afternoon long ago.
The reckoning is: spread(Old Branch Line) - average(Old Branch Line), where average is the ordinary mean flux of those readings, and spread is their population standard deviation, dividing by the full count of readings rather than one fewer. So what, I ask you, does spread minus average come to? -8.1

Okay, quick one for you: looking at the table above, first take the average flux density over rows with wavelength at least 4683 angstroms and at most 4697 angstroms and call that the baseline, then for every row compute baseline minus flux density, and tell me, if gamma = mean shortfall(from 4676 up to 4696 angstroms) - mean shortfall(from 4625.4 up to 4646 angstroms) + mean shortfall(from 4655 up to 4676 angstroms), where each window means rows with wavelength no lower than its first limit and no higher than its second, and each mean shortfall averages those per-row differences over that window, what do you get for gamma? 0.02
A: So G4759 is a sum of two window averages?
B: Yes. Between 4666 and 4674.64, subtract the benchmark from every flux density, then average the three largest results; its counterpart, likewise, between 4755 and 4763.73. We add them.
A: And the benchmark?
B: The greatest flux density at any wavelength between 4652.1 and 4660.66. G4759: -3.2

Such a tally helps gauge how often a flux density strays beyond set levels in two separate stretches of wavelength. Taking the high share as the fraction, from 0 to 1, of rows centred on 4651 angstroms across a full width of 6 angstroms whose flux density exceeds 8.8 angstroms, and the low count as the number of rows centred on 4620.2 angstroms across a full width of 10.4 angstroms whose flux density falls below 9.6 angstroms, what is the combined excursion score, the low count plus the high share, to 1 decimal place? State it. 9.5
